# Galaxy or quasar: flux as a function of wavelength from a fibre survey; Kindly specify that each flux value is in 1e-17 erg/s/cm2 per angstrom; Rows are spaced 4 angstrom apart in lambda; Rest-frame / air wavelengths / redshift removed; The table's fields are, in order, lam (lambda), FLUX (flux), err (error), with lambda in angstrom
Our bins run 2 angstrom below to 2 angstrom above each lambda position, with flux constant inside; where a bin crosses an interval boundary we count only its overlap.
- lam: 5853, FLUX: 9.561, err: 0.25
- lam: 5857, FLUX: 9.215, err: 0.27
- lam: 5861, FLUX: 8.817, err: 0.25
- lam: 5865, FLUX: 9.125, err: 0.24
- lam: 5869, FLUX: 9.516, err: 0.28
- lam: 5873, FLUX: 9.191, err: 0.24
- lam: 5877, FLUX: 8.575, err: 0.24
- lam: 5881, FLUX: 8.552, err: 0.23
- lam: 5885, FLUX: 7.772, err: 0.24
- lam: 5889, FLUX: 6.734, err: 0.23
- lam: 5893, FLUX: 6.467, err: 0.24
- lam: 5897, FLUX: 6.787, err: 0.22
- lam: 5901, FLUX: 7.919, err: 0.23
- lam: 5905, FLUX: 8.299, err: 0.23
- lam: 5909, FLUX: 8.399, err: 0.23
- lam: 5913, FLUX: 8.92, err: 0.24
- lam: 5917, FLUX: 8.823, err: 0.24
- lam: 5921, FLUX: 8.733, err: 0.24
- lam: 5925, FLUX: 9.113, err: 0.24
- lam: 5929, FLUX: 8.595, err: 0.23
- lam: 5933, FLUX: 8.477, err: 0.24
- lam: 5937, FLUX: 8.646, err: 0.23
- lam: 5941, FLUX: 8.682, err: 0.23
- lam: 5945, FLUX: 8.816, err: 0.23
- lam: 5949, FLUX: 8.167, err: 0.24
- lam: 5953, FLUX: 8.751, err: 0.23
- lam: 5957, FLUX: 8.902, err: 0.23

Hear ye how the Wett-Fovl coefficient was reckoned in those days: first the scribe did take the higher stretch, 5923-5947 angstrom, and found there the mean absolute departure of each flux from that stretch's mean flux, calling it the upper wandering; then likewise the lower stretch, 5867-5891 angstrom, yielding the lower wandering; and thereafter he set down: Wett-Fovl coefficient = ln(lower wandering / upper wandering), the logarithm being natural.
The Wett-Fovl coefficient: 1.5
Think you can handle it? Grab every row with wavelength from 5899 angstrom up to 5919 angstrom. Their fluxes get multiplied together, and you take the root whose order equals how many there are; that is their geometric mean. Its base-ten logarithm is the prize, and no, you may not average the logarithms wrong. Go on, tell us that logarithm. 0.928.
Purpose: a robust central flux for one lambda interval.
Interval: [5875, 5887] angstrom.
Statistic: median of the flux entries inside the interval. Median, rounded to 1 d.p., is 8.6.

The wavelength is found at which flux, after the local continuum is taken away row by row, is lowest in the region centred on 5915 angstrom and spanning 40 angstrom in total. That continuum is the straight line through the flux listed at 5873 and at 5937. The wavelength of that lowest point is 5897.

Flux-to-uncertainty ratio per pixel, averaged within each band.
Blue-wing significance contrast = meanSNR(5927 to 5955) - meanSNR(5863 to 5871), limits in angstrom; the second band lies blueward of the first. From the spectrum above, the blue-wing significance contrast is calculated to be 0.9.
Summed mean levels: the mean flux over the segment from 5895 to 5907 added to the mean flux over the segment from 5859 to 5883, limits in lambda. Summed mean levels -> 16.6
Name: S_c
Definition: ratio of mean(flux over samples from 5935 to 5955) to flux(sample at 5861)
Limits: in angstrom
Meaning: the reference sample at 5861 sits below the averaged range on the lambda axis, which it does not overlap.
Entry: 0.98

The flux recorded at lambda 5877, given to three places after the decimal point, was 8.575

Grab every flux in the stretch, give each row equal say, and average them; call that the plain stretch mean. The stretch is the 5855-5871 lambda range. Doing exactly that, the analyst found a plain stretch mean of 9.17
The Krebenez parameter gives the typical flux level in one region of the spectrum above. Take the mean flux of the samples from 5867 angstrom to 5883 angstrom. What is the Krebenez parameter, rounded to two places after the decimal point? 8.96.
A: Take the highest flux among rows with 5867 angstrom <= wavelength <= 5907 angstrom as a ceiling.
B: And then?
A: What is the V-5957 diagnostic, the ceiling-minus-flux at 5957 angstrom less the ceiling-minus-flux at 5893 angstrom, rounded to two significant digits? -2.4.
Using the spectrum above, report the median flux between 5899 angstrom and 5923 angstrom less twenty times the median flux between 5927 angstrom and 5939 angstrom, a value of -163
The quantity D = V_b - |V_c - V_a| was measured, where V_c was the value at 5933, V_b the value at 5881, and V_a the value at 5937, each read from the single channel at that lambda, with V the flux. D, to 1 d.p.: 8.4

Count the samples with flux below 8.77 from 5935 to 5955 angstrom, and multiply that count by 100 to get 400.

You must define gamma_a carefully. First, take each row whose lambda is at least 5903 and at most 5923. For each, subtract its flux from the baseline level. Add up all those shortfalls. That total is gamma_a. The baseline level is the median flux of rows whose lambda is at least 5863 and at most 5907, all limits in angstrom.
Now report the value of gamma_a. -2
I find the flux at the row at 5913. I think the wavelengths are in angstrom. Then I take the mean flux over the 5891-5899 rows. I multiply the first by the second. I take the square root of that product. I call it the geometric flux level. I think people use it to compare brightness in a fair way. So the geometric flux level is 7.69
